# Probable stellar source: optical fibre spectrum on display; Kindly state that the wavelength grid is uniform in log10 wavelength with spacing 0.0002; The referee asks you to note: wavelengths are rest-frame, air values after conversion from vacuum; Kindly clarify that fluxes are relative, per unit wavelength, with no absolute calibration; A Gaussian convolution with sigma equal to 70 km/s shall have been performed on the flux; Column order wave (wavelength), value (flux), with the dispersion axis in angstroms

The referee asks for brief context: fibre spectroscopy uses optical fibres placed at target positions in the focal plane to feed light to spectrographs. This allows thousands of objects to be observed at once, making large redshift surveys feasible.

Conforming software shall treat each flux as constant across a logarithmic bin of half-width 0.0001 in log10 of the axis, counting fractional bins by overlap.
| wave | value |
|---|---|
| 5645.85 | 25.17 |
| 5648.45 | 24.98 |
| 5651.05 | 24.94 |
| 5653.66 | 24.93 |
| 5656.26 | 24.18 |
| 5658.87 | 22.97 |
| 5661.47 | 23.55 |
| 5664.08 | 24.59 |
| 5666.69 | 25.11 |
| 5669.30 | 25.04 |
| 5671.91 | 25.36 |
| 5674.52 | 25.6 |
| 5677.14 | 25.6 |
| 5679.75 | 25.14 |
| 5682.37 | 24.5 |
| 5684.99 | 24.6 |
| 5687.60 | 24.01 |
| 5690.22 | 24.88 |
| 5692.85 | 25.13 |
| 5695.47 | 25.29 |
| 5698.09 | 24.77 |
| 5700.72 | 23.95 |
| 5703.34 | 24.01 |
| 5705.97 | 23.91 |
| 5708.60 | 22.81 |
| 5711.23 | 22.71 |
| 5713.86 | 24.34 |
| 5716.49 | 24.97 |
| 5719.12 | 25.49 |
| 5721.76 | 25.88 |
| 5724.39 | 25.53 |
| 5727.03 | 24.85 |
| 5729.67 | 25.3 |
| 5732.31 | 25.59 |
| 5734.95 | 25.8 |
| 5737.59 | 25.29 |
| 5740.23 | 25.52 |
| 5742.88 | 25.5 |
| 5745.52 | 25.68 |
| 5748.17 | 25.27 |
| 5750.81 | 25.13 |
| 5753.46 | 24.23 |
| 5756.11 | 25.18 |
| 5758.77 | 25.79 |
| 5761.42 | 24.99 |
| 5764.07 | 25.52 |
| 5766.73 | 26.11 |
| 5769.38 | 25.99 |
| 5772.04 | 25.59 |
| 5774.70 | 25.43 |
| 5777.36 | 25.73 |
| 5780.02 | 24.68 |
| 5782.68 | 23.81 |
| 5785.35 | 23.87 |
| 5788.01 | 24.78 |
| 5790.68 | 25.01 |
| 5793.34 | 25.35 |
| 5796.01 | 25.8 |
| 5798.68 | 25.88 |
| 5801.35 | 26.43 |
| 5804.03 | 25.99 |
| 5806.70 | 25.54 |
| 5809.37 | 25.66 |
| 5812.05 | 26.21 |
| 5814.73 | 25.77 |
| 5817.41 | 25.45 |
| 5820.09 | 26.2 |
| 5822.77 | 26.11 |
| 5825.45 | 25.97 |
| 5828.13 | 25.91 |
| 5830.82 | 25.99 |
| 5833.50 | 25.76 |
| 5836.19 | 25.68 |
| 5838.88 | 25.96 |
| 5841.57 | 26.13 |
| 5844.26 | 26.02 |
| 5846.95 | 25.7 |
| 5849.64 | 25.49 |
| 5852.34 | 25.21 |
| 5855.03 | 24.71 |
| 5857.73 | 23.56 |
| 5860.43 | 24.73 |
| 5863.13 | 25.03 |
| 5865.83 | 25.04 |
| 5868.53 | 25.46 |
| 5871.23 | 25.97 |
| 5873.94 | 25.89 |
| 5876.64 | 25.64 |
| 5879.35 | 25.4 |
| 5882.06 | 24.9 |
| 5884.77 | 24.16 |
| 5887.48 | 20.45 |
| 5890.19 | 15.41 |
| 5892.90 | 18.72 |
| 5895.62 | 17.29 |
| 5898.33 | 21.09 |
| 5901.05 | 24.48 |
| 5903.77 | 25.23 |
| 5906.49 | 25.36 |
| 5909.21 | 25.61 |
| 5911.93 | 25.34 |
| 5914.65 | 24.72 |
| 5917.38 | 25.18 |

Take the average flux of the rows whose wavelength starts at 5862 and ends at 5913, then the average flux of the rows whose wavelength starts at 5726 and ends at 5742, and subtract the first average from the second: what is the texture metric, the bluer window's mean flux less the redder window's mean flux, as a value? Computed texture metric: 1.9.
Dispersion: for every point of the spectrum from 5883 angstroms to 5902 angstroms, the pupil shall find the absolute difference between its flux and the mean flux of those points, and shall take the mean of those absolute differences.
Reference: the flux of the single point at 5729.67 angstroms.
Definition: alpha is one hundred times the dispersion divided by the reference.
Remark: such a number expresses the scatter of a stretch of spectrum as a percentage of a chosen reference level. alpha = 10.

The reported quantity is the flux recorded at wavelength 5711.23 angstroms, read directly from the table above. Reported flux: 22.71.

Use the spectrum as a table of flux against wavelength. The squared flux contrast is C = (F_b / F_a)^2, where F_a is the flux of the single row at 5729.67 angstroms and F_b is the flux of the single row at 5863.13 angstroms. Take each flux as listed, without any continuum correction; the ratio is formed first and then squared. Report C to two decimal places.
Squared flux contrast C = 0.98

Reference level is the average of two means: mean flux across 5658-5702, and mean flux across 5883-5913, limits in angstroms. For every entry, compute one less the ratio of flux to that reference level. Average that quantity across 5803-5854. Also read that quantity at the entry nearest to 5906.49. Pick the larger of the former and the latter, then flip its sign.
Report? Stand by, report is 0.083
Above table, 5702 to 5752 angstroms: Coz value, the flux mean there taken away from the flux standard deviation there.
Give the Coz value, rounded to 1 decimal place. -24.0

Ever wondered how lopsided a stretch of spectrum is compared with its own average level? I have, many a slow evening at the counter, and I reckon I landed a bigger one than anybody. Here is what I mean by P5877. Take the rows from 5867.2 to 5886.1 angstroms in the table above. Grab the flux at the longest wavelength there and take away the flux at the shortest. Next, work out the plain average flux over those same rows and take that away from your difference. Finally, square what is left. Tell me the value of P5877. 710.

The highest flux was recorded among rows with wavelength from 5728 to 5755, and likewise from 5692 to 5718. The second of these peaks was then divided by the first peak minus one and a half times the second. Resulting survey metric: -2.08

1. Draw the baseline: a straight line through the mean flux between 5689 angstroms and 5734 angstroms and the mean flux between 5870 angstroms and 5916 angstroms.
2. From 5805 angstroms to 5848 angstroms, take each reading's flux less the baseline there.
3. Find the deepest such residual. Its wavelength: 5817.41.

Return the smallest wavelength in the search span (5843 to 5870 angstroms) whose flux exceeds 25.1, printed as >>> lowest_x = 5844.26 angstroms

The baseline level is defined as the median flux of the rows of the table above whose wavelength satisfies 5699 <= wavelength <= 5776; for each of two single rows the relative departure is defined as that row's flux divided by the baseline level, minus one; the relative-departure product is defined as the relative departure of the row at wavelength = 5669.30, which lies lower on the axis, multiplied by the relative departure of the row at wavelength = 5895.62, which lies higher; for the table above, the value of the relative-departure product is 0.0033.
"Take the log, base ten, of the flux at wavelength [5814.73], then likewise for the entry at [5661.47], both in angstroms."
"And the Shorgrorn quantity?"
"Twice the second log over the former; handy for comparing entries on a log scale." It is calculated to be 1.94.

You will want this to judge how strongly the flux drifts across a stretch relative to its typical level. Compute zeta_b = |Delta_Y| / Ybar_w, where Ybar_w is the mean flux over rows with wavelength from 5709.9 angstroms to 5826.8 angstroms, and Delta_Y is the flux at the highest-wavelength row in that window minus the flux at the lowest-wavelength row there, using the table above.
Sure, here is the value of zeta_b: 0.13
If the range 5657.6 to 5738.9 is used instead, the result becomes 0.09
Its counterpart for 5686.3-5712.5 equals 0.05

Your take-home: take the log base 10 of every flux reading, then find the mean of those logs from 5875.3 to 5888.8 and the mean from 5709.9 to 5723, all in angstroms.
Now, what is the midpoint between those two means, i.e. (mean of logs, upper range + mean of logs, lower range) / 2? 1.39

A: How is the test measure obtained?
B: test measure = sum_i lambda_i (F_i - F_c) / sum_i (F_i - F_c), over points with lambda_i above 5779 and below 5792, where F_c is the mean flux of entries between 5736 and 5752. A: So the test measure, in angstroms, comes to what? 5784.5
